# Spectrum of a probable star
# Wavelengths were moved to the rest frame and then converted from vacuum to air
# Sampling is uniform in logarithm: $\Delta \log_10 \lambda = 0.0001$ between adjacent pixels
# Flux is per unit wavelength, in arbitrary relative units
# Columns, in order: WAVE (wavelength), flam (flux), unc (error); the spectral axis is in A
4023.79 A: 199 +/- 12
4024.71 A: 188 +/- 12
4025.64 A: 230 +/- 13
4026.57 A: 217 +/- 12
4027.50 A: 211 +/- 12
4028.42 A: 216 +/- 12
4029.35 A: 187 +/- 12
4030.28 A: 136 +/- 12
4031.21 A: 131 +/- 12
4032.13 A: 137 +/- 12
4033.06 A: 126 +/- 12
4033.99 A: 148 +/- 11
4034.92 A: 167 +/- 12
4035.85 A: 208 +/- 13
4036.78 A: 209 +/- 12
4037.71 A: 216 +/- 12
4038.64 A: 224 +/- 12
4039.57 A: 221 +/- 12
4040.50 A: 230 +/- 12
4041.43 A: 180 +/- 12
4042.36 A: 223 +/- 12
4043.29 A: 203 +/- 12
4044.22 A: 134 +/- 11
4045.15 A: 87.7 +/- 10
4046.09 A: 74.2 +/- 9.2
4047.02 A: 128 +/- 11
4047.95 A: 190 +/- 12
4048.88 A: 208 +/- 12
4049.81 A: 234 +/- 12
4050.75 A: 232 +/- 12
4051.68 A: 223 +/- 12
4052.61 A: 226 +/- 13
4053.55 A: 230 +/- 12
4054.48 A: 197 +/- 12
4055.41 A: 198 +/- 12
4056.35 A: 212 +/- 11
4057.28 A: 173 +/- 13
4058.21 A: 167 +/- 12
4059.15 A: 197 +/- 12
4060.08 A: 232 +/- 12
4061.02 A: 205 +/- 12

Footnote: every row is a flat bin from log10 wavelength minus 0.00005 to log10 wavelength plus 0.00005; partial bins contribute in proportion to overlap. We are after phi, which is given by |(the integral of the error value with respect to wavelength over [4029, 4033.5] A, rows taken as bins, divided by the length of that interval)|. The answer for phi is 12.01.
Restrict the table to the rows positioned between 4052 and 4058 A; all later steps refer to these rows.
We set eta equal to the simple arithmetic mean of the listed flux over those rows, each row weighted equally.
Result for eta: 206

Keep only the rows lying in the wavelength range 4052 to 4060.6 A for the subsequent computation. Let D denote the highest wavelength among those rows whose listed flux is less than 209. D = 4059.15 A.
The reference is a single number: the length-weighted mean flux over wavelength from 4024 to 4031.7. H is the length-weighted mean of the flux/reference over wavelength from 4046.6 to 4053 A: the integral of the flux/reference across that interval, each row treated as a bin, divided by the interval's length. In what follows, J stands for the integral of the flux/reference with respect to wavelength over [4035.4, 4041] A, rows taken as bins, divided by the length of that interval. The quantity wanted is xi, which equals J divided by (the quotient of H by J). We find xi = 1.21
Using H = 1.09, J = 1.15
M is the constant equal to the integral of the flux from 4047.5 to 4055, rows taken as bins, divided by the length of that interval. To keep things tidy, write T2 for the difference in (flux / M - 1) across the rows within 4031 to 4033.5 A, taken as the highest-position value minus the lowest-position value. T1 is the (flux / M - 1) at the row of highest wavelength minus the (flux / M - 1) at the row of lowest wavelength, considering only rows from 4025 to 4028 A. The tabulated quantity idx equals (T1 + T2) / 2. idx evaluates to -0.06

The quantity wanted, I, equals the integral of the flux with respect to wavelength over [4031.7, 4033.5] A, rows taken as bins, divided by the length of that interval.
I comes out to 131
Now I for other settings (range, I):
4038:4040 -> 222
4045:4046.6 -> 81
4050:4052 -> 228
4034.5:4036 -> 184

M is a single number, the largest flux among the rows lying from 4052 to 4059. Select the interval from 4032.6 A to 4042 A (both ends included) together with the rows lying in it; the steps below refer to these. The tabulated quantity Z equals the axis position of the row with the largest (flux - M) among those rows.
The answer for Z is 4040.50 A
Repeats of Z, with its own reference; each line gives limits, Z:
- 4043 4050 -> 4049.81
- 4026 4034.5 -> 4026.57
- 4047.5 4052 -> 4049.81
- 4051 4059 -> 4053.55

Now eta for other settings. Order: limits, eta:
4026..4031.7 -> 183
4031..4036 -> 153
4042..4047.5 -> 142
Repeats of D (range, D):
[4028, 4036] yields 4035.85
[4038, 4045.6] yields 4045.15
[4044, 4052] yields 4048.88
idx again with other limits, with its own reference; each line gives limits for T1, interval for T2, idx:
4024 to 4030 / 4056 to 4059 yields -0.11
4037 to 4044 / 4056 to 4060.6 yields 0.02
